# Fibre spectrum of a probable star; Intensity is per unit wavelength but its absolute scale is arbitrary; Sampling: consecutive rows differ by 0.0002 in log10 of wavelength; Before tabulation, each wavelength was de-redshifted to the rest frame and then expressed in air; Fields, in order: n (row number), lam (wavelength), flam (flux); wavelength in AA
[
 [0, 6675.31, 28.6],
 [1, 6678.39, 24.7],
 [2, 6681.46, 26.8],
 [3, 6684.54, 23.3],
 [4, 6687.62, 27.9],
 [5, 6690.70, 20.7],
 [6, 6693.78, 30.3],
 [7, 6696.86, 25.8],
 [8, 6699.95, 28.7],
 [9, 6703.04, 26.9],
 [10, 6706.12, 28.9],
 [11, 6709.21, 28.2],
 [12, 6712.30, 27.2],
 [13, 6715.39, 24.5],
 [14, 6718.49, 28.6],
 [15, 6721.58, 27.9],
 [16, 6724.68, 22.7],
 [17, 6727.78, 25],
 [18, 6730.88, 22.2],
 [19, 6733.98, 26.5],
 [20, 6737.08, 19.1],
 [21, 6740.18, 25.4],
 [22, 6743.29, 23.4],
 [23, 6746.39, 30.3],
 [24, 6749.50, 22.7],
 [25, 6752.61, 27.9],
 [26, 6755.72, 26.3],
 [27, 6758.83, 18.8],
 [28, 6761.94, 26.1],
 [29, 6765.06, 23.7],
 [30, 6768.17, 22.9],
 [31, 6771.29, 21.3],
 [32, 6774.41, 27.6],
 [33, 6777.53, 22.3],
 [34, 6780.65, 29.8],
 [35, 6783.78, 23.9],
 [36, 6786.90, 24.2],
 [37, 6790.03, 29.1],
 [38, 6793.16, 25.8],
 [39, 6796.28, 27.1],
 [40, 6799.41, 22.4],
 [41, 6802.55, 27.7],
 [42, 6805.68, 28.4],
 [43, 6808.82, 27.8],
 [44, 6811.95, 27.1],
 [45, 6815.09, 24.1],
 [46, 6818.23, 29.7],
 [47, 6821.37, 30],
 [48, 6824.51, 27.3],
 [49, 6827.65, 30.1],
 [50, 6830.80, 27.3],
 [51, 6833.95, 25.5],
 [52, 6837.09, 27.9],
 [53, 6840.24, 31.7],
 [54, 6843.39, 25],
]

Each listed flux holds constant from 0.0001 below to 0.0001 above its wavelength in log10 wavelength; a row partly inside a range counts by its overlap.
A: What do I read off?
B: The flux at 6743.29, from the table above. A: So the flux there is 23.4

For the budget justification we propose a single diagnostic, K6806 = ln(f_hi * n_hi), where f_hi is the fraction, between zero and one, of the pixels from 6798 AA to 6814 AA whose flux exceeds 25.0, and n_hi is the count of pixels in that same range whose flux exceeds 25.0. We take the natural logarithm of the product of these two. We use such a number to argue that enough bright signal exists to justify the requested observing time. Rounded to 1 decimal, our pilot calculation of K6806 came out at 1.2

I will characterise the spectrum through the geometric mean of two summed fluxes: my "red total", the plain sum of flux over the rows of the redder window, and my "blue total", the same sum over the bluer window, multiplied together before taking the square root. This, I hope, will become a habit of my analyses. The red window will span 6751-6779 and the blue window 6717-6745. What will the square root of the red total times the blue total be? 219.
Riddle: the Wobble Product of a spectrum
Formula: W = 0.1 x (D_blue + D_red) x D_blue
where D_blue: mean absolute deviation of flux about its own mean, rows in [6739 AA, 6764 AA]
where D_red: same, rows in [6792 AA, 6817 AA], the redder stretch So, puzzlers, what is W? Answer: 1.1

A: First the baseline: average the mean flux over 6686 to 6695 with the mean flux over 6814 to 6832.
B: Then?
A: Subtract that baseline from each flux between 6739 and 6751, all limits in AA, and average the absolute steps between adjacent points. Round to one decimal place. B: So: 5.5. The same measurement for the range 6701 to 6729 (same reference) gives 2.3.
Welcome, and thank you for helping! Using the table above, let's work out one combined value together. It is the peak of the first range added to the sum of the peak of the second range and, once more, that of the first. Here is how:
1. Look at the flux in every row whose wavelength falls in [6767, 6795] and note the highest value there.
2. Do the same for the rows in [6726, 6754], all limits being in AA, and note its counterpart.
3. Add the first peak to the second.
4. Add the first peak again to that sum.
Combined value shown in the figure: 89.9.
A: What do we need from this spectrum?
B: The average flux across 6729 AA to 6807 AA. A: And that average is 25.0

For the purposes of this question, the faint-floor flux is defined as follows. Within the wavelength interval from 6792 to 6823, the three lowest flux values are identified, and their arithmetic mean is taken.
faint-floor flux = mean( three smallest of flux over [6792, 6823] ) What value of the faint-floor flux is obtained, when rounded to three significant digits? 24.1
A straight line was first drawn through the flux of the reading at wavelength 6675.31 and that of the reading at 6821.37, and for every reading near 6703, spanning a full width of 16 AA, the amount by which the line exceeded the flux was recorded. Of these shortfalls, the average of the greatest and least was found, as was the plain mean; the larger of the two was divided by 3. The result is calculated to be 0.50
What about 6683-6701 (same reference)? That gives 1.09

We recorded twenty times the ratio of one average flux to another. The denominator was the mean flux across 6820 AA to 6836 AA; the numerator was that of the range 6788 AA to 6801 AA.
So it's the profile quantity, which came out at 18.6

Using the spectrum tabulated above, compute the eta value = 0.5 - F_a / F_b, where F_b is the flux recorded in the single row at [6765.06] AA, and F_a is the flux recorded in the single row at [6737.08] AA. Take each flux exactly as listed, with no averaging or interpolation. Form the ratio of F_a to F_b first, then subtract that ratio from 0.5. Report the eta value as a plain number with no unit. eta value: -0.31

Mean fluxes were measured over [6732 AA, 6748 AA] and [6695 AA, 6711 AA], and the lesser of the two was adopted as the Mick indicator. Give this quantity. 24.9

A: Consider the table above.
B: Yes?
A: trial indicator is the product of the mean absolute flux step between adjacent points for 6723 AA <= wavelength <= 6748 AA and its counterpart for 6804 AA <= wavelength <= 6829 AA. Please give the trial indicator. 10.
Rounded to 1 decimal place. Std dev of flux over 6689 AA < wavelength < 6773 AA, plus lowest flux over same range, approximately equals 22.0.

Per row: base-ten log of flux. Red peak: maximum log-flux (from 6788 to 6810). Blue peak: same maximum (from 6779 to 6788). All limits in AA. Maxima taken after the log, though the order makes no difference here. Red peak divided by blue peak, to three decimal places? 0.993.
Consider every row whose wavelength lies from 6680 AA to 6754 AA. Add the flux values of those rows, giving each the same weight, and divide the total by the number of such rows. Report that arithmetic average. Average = 25.9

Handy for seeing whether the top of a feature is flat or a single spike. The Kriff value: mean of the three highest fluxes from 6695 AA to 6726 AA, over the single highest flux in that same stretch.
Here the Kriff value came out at 0.994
